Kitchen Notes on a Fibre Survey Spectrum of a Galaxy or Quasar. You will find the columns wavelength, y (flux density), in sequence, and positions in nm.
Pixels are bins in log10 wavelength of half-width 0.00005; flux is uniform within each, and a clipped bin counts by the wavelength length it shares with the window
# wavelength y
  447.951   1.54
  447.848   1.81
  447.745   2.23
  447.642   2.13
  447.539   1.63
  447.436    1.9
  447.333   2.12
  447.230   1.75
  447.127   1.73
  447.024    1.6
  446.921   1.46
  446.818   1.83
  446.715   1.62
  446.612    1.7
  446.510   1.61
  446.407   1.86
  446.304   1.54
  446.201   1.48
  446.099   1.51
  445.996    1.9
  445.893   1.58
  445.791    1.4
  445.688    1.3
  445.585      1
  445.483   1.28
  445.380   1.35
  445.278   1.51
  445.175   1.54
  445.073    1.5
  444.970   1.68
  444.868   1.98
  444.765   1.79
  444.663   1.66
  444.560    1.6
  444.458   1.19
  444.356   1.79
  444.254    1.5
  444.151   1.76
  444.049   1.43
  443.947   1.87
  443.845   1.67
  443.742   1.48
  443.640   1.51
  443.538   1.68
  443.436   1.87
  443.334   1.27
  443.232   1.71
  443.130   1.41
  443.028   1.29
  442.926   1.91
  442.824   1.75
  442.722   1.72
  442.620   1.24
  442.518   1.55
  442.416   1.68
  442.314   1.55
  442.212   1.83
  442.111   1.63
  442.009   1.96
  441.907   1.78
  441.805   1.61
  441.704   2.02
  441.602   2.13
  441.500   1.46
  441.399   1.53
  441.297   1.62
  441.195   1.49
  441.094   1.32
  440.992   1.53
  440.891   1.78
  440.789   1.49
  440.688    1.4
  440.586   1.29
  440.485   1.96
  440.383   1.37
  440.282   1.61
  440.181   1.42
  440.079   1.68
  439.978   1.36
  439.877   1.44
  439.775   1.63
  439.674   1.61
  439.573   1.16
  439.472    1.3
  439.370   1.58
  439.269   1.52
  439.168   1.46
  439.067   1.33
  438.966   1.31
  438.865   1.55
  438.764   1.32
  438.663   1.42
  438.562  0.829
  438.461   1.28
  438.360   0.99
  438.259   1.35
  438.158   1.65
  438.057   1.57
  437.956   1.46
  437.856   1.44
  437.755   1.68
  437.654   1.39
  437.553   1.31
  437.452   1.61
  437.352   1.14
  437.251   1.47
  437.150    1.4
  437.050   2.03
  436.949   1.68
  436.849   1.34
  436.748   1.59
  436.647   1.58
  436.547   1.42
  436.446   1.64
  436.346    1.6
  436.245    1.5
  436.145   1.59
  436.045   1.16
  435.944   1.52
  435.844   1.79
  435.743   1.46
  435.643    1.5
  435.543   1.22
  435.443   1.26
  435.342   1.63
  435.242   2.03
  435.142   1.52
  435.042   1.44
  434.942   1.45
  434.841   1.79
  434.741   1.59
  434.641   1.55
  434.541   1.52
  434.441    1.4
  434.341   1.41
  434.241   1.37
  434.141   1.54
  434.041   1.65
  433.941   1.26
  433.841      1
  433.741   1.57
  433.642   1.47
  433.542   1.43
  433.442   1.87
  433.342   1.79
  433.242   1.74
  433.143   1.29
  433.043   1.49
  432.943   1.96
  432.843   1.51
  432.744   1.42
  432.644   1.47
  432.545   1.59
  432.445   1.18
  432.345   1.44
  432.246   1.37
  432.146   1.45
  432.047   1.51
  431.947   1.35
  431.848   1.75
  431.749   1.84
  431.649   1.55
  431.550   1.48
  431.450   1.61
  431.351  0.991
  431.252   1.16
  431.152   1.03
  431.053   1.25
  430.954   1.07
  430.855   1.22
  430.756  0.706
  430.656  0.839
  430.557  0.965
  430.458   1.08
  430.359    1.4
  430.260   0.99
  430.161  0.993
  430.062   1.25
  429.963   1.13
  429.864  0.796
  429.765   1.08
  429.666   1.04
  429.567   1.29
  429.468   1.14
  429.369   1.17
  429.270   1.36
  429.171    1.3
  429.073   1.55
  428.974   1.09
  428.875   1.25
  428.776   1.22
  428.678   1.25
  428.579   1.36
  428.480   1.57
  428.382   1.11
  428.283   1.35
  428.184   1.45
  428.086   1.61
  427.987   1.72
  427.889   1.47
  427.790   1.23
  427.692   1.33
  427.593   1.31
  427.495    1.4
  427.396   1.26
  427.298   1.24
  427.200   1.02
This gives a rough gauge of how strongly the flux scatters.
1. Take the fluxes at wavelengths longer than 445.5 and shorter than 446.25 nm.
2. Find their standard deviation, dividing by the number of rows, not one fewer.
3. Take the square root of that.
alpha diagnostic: 0.50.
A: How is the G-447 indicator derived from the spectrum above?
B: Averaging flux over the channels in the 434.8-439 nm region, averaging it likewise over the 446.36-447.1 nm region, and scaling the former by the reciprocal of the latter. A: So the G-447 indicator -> 0.88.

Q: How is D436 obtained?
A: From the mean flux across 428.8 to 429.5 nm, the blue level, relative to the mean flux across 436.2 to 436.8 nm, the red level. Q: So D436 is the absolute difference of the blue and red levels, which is 0.29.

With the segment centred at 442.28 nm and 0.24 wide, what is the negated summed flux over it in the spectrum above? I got -3.38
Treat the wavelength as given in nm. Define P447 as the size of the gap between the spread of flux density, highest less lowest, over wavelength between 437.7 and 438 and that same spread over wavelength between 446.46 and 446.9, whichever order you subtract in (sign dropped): 0.02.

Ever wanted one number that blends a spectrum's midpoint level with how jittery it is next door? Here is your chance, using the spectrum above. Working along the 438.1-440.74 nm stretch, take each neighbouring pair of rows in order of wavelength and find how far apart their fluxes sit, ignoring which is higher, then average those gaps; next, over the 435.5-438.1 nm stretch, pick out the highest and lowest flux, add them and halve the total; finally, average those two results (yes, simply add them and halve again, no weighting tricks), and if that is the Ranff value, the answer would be 0.92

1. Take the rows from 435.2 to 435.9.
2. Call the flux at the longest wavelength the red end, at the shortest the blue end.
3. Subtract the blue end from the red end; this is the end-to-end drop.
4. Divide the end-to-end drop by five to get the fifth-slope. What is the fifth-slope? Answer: -0.048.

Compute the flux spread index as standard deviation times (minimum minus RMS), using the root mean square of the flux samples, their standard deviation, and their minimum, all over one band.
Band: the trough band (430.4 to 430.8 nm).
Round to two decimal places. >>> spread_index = -0.03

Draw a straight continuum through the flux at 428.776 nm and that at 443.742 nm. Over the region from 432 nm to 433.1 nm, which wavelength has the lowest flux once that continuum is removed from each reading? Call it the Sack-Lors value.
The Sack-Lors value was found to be 432.445 nm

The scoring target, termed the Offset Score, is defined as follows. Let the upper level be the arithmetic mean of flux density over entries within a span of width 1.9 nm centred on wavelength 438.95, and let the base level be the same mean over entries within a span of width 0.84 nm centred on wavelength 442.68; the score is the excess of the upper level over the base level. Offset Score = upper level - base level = -0.20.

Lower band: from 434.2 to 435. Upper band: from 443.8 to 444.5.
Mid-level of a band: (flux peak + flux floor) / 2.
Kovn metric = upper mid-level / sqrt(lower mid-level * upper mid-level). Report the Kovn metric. 0.98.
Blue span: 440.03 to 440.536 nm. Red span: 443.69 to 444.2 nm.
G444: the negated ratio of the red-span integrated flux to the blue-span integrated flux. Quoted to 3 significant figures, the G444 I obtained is -1.03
